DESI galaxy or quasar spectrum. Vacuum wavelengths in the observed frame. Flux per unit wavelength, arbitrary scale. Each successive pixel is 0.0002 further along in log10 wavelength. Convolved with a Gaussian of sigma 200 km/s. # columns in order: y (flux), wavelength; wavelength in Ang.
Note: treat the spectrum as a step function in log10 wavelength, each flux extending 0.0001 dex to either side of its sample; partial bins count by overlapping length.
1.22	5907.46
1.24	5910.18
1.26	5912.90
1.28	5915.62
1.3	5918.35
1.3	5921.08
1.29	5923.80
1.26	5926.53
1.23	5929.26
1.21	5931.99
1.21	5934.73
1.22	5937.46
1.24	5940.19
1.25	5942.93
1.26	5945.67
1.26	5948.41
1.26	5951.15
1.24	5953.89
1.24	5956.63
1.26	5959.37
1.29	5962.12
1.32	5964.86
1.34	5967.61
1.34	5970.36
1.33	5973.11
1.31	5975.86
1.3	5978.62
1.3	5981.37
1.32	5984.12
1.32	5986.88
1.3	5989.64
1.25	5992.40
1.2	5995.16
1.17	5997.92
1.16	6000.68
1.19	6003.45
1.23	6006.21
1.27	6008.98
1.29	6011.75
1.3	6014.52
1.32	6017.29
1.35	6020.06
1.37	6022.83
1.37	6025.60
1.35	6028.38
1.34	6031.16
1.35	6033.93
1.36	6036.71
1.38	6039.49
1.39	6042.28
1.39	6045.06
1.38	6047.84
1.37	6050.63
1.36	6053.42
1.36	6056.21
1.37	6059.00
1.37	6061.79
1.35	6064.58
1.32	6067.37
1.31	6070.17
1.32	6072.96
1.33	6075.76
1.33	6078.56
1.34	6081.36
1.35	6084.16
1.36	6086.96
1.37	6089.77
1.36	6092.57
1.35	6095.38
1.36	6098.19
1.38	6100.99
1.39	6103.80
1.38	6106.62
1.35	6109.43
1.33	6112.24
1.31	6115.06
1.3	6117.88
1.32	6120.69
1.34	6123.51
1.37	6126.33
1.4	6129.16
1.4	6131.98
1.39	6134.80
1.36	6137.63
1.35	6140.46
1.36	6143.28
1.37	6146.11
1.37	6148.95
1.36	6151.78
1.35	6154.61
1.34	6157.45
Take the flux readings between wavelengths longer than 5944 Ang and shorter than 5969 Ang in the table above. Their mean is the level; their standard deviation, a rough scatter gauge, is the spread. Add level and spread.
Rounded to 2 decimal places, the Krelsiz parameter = 1.31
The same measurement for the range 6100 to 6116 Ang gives 1.39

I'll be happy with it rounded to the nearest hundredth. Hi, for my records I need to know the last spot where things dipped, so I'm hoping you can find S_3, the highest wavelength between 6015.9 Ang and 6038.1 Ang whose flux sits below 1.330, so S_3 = 6017.29 Ang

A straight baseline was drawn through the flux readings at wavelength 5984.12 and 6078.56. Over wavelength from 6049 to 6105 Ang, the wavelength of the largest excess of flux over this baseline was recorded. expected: 6103.80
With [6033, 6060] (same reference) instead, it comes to 6042.28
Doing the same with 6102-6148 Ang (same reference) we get 6129.16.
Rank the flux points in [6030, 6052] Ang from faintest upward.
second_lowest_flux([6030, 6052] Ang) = 1.35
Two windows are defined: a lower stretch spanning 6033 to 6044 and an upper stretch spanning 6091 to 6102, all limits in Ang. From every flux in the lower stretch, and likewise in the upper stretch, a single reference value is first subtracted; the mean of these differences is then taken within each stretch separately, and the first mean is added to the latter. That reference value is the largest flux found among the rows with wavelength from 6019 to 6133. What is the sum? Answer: -0.067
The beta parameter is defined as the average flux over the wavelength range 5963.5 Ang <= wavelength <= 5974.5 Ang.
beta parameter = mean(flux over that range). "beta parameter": 1.33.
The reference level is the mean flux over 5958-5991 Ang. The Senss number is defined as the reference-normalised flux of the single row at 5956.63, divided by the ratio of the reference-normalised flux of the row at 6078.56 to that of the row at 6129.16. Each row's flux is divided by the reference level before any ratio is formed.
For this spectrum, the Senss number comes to 1.00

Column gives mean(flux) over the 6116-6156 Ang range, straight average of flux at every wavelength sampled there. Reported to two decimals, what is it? 1.36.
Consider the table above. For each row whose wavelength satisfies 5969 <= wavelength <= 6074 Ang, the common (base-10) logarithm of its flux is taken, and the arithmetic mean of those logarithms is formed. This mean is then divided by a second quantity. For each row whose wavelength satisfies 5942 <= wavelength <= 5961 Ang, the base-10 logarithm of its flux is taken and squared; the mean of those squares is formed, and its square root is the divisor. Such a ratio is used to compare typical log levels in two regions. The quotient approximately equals 1.218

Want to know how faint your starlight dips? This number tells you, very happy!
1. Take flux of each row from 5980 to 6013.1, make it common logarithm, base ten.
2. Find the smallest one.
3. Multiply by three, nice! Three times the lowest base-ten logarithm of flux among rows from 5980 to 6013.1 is 0.19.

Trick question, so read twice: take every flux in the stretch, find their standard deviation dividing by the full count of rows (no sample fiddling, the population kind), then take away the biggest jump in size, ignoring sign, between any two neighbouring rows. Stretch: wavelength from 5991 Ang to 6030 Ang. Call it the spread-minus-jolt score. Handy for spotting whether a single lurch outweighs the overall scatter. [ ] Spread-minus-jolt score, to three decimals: 0.022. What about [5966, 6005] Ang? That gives 0.013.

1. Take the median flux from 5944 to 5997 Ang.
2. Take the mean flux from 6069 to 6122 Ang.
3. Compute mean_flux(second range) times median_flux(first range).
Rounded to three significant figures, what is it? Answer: 1.75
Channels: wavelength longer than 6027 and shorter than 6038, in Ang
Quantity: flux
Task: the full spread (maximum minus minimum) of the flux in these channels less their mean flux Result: -1.33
